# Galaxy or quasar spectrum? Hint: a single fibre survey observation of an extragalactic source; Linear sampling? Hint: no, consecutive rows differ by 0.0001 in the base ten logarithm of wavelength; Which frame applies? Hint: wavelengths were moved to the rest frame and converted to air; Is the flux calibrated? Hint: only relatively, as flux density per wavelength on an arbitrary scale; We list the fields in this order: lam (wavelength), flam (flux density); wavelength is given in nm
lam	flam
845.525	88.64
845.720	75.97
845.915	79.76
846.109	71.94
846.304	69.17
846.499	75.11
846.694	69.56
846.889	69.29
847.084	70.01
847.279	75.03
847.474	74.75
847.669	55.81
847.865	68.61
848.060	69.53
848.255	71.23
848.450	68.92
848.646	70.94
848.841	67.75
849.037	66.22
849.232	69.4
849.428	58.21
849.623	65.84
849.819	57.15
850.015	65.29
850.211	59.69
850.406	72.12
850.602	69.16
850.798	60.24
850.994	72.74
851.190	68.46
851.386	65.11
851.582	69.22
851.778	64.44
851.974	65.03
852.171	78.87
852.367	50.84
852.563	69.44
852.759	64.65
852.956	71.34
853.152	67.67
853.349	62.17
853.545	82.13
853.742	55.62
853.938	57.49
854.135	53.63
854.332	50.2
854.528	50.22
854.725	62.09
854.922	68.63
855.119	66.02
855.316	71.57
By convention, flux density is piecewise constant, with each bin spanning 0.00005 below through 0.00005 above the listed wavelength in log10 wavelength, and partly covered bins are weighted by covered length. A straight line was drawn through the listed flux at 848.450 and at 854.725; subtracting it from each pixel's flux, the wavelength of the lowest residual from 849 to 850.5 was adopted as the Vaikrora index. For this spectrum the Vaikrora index 849.819 nm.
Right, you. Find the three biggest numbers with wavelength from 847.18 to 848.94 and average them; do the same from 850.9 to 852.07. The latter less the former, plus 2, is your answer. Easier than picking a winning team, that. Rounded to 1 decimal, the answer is -1.5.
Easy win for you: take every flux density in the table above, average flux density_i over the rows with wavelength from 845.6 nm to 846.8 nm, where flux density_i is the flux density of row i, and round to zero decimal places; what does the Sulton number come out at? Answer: 74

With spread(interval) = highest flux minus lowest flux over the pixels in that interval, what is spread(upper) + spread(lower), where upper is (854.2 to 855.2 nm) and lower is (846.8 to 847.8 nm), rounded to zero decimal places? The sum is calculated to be 38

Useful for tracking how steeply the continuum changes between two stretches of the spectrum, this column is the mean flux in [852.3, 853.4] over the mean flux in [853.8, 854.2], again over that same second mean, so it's 0.0208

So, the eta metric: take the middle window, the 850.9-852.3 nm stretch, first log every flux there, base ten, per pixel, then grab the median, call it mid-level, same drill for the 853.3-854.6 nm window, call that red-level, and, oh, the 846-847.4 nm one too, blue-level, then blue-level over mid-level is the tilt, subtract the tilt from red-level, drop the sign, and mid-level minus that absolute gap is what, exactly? 1.10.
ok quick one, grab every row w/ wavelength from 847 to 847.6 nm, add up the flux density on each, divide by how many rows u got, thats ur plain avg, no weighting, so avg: 73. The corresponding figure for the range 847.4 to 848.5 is 68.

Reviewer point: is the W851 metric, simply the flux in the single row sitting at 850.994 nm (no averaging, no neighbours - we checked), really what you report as 72.74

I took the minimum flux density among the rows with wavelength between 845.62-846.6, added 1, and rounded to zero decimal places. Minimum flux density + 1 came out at 70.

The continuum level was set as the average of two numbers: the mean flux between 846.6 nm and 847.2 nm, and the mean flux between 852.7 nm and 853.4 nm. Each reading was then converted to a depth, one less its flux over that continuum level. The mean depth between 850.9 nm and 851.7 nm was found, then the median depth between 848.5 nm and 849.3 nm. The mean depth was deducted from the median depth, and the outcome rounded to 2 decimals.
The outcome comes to 0.00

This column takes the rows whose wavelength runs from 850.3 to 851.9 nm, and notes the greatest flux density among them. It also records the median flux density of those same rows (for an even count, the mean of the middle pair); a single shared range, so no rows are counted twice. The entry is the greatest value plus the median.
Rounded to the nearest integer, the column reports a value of 142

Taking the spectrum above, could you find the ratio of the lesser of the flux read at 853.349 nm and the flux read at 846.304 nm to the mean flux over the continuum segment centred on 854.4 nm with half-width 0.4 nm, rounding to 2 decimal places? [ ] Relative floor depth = 1.15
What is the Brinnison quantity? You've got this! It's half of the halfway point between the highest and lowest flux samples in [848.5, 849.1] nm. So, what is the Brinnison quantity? 34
